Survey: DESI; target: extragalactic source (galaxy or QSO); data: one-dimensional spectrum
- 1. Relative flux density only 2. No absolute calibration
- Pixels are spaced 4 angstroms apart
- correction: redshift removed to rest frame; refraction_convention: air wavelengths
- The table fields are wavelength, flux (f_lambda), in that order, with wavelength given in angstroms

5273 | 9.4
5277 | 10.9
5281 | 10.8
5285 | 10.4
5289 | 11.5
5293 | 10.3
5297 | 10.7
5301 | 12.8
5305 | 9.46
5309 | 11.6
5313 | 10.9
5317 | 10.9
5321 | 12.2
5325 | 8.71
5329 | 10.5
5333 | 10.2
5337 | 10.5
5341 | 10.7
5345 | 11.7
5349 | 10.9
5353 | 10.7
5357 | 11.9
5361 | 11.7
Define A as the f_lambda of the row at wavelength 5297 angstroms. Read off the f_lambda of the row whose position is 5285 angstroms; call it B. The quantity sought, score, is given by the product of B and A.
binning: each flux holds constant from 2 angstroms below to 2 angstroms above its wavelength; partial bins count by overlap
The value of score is 111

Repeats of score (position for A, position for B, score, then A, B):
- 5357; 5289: 137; 11.9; 11.5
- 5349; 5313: 119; 10.9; 10.9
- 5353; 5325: 93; 10.7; 8.71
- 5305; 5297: 101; 9.46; 10.7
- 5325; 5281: 94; 8.71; 10.8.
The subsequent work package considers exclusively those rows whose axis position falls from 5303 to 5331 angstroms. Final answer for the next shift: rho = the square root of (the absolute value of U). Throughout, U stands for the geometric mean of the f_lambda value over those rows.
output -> 3.25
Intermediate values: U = 10.6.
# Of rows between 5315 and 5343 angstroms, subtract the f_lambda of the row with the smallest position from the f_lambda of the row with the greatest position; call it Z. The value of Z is -0.2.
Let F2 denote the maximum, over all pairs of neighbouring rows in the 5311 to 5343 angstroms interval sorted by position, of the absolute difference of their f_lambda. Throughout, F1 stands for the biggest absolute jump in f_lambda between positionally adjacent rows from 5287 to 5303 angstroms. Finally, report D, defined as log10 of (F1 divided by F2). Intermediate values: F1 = 2.1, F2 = 3.5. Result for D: -0.2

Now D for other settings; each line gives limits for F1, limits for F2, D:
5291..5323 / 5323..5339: 0.3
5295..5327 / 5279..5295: 0.5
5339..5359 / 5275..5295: 0.0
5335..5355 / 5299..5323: -0.5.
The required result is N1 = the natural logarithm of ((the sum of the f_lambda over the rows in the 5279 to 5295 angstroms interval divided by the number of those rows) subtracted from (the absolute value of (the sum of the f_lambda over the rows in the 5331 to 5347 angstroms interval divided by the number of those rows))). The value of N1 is -3.7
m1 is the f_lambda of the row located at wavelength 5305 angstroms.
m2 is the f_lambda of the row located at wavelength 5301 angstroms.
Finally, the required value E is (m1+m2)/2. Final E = 11.1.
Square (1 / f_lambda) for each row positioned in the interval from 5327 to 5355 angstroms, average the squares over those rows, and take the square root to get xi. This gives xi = 0.0933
